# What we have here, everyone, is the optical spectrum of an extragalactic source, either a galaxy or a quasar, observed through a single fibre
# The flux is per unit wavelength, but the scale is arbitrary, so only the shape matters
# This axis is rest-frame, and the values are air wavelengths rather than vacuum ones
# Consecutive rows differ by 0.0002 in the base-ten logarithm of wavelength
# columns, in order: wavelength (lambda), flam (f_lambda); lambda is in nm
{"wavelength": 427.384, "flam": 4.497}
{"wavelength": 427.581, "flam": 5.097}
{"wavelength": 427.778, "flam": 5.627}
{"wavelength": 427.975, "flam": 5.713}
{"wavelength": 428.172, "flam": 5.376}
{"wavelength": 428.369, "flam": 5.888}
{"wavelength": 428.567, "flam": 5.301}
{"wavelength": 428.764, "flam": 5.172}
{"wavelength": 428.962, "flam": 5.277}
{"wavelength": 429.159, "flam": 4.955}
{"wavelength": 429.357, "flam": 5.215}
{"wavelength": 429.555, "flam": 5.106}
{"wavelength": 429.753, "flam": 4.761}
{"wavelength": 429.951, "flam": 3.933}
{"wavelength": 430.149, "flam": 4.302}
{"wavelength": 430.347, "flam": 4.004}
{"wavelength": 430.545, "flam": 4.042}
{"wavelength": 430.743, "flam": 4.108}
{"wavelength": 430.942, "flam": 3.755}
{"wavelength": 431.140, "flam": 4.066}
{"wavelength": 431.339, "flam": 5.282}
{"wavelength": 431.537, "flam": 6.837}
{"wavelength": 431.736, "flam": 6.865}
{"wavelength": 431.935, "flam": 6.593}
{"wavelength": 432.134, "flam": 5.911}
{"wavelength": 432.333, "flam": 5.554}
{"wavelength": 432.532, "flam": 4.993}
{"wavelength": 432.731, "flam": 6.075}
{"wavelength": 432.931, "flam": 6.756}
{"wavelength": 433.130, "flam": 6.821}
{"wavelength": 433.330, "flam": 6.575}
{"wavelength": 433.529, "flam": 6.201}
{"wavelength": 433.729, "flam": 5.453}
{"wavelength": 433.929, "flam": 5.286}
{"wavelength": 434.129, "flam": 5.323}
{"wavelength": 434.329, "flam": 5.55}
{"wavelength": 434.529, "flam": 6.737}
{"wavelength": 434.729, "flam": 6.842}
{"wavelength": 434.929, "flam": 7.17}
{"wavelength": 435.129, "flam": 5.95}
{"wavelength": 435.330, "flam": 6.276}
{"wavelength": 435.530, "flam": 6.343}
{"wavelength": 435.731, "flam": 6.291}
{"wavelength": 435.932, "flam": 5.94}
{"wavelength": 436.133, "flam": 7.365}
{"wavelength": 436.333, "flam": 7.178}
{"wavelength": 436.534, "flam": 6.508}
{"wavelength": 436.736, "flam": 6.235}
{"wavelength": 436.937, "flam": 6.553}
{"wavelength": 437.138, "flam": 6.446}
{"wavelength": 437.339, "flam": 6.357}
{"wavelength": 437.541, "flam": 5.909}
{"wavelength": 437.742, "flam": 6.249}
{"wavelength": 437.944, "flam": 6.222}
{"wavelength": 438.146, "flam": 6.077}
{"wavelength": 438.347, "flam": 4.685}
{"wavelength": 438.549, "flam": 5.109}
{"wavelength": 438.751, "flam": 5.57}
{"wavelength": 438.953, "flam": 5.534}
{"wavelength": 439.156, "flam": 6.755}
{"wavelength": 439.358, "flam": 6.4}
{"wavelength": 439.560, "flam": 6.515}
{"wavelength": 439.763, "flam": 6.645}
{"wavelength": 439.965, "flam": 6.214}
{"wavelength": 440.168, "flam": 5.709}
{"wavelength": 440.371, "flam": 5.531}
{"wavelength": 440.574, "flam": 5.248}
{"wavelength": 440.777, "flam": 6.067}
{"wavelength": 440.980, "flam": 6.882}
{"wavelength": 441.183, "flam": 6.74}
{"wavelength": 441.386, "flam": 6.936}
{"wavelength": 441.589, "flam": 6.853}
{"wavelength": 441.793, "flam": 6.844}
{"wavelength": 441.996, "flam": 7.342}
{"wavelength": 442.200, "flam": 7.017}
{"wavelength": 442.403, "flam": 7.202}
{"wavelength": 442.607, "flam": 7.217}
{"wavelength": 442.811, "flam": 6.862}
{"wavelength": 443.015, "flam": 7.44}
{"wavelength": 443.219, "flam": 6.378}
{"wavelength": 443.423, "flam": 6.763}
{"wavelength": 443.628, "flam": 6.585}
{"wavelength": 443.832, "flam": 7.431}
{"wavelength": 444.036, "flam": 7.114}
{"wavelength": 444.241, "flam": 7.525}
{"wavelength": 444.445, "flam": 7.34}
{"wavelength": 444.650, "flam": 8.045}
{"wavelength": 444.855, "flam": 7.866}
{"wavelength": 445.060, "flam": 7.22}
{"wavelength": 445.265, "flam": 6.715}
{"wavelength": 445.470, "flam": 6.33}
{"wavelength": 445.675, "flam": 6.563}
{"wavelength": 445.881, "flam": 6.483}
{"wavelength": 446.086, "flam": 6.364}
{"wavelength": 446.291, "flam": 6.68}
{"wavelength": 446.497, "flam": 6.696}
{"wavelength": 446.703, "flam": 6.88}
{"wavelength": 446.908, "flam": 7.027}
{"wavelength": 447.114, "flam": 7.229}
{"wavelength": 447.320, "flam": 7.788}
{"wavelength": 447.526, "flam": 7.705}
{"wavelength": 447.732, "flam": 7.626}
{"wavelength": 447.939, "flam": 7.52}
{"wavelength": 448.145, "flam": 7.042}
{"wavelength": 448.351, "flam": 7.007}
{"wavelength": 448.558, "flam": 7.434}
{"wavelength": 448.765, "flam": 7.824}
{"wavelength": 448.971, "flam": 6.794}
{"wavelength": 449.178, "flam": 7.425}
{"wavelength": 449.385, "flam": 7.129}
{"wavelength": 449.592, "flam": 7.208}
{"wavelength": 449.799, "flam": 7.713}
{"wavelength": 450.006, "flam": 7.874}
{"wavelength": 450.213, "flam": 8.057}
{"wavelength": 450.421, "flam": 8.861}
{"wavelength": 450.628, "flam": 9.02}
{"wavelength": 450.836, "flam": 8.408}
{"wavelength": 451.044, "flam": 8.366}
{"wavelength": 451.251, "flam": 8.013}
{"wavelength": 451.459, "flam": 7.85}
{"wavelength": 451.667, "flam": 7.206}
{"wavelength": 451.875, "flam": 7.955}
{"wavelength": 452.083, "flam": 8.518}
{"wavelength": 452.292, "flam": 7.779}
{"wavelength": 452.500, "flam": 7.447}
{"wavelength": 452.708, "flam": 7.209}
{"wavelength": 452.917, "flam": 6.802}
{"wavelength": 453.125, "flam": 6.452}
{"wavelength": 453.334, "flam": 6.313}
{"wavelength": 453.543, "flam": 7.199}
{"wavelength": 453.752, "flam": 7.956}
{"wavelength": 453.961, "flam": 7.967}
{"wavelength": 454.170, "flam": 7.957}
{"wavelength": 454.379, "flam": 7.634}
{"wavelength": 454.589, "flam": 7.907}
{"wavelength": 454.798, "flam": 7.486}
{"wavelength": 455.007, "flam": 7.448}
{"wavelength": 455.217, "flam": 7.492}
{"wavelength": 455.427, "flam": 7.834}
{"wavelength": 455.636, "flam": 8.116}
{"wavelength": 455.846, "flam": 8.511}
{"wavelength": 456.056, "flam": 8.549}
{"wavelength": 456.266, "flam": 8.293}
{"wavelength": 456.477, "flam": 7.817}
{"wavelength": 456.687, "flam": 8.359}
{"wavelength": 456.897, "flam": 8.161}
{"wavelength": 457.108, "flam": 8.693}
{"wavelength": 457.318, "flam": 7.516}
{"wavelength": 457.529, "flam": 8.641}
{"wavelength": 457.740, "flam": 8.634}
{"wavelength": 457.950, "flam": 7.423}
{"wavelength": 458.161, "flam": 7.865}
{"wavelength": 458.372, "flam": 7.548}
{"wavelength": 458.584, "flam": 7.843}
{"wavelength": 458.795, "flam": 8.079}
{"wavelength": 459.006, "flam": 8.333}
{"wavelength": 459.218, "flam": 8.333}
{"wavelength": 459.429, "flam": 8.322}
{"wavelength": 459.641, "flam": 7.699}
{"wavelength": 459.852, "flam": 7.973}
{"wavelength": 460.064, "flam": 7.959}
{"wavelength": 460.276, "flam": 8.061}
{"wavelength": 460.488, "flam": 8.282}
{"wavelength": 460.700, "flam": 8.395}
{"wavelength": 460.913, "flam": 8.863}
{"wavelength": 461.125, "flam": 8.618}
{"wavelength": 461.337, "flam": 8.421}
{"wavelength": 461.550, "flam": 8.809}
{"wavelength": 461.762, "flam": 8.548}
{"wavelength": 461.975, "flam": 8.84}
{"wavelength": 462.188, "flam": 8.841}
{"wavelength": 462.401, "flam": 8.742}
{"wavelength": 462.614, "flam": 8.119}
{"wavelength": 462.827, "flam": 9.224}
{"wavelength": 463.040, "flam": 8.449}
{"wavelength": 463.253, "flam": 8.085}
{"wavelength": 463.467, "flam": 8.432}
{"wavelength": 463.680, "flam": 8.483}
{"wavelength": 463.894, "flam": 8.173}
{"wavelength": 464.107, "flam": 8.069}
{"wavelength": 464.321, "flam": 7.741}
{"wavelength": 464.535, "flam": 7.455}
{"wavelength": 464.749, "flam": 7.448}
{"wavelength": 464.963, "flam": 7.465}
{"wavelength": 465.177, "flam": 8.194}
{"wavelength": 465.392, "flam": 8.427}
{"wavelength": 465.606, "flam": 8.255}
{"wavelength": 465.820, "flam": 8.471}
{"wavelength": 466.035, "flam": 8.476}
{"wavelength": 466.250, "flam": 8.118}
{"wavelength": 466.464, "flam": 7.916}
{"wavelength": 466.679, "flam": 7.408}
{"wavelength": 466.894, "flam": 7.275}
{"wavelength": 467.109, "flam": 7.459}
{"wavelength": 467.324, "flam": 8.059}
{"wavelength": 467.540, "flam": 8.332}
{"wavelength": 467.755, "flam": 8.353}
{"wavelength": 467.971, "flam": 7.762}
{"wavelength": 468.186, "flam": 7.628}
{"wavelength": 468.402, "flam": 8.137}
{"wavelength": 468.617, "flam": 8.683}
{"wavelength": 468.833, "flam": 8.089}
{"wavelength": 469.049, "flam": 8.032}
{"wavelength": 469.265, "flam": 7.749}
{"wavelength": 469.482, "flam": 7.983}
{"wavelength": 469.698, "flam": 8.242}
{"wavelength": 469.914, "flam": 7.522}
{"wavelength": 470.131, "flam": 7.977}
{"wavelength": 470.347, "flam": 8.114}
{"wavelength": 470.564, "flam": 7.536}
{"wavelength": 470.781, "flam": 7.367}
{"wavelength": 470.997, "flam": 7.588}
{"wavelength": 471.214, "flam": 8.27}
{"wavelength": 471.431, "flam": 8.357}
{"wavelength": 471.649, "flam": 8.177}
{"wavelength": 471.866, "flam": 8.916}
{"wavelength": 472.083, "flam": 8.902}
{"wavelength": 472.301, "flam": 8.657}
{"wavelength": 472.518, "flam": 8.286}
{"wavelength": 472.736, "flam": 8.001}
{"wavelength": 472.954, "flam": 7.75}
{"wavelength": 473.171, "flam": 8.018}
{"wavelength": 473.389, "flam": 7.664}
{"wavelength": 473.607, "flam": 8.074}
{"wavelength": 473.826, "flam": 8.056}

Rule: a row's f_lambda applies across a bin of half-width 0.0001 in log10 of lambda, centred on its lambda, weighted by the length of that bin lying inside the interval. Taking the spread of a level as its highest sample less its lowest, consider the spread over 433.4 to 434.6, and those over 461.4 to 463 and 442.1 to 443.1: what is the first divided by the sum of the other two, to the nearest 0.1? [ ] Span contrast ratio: 0.9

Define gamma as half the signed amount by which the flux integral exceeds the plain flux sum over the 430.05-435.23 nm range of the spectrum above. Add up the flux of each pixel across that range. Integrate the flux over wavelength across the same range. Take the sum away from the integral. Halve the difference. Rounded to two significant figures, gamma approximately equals -59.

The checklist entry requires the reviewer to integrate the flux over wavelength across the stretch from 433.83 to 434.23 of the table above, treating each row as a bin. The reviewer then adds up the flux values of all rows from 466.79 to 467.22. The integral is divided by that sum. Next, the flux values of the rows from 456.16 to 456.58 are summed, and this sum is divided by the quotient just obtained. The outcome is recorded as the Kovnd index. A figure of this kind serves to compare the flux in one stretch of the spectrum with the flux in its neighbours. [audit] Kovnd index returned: 112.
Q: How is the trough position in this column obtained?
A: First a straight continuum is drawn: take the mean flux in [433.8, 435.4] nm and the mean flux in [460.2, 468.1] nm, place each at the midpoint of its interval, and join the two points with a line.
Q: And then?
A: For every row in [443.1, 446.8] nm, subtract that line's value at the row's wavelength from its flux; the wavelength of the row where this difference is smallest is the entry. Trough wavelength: 446.086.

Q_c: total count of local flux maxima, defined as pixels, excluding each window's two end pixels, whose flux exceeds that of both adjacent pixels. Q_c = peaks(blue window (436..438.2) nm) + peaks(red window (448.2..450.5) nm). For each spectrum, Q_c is 4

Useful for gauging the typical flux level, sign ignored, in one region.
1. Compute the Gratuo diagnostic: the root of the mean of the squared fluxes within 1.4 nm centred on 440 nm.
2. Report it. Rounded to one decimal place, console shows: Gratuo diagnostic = 6.1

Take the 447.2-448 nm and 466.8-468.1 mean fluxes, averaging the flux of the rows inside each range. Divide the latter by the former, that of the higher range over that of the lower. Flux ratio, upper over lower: 1.03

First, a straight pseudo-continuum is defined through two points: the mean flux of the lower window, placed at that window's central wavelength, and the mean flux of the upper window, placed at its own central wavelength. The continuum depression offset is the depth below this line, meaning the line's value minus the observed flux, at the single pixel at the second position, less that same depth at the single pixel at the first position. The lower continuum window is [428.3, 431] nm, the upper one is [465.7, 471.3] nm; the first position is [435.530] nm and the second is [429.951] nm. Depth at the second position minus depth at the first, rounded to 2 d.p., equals 1.94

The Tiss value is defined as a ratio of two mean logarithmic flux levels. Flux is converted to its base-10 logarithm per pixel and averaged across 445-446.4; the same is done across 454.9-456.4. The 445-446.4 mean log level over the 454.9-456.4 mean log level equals 0.91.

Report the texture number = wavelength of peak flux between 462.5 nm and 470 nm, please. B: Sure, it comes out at 462.827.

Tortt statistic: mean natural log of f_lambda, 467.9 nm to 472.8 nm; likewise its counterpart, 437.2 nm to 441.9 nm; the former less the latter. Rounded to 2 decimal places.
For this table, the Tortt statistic 0.28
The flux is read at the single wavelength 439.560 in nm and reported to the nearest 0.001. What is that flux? 6.515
